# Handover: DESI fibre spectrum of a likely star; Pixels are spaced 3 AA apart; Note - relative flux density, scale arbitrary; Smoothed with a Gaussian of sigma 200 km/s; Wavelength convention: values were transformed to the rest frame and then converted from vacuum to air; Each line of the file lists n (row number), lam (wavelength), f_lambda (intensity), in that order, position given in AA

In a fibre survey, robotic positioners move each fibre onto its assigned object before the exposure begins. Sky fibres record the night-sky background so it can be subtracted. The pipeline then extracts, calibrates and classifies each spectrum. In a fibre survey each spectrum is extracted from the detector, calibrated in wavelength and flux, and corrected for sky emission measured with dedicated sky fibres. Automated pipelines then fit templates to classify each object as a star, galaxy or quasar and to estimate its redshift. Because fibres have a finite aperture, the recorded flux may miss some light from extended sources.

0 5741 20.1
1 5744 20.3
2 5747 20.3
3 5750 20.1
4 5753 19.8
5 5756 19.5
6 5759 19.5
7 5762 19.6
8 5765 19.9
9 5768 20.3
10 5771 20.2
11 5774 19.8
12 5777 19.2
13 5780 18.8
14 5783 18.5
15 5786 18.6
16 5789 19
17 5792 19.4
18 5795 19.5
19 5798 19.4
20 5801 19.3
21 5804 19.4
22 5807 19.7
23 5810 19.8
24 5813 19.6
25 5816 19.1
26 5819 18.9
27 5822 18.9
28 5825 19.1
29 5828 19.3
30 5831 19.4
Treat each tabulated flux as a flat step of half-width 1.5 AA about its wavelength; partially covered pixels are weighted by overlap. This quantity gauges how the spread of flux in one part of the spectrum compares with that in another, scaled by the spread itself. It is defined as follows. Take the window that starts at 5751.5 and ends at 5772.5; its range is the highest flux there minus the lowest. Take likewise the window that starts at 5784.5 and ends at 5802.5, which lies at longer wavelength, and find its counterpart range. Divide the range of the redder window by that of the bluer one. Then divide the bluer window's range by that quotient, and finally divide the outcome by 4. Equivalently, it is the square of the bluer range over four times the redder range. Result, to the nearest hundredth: 0.18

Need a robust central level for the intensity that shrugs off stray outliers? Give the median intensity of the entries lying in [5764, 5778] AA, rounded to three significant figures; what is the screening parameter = 19.9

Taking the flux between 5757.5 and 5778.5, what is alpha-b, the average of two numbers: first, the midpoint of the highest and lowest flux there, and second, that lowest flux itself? 19.5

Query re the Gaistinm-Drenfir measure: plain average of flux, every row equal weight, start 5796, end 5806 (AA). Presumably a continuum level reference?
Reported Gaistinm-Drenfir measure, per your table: 19.4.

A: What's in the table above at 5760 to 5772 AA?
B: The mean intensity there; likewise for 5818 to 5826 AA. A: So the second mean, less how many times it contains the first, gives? 18.0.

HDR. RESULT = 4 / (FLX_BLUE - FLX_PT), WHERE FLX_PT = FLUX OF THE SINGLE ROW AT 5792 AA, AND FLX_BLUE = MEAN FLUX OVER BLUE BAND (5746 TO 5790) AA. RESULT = 29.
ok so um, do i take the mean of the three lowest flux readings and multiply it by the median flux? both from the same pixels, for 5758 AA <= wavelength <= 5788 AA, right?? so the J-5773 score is 364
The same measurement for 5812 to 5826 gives 362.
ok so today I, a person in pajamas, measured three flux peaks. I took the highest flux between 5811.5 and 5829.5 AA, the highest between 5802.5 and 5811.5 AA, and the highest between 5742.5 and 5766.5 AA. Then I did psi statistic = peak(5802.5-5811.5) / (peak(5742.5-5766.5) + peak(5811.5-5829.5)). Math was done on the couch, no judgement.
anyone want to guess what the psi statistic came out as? 0.496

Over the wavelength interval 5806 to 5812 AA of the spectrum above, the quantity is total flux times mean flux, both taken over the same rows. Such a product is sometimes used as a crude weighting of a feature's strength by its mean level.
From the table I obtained 780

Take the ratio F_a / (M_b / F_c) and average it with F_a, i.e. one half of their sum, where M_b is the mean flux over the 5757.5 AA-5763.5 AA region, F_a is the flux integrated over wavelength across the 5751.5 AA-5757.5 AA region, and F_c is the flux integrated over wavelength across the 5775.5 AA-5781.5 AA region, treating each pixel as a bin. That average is 403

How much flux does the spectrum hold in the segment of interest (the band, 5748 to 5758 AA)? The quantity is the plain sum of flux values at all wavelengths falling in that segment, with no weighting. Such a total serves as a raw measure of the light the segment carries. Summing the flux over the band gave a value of 59.4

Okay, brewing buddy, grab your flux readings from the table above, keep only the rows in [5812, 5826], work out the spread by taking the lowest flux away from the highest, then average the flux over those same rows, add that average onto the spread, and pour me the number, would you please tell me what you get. 19.8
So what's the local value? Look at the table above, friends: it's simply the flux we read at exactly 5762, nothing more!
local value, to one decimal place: 19.6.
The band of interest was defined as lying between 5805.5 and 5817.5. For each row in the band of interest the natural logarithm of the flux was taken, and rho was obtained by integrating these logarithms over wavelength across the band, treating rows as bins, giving 36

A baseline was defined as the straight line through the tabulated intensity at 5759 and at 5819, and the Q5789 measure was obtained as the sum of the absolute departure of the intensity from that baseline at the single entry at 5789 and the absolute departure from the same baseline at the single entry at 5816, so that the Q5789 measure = 0.37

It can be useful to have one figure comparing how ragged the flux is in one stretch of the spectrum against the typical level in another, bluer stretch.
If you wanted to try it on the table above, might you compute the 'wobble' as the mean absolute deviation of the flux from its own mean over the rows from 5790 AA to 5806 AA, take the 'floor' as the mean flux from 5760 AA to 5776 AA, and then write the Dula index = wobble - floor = -19.9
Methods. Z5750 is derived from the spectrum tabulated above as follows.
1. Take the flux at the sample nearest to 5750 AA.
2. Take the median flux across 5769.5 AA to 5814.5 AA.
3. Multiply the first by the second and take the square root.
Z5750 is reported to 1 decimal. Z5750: 19.7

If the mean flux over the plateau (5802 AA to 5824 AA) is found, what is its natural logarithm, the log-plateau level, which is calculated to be 2.96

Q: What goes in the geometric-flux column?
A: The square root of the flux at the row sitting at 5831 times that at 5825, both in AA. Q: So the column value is 19.2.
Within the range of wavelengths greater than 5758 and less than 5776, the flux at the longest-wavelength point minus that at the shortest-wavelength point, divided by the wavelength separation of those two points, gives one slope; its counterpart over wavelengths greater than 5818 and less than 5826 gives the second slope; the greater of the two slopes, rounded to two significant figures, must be 0.033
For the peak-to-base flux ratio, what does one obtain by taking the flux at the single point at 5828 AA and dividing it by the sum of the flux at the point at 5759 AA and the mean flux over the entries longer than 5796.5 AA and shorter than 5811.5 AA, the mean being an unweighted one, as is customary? 0.495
